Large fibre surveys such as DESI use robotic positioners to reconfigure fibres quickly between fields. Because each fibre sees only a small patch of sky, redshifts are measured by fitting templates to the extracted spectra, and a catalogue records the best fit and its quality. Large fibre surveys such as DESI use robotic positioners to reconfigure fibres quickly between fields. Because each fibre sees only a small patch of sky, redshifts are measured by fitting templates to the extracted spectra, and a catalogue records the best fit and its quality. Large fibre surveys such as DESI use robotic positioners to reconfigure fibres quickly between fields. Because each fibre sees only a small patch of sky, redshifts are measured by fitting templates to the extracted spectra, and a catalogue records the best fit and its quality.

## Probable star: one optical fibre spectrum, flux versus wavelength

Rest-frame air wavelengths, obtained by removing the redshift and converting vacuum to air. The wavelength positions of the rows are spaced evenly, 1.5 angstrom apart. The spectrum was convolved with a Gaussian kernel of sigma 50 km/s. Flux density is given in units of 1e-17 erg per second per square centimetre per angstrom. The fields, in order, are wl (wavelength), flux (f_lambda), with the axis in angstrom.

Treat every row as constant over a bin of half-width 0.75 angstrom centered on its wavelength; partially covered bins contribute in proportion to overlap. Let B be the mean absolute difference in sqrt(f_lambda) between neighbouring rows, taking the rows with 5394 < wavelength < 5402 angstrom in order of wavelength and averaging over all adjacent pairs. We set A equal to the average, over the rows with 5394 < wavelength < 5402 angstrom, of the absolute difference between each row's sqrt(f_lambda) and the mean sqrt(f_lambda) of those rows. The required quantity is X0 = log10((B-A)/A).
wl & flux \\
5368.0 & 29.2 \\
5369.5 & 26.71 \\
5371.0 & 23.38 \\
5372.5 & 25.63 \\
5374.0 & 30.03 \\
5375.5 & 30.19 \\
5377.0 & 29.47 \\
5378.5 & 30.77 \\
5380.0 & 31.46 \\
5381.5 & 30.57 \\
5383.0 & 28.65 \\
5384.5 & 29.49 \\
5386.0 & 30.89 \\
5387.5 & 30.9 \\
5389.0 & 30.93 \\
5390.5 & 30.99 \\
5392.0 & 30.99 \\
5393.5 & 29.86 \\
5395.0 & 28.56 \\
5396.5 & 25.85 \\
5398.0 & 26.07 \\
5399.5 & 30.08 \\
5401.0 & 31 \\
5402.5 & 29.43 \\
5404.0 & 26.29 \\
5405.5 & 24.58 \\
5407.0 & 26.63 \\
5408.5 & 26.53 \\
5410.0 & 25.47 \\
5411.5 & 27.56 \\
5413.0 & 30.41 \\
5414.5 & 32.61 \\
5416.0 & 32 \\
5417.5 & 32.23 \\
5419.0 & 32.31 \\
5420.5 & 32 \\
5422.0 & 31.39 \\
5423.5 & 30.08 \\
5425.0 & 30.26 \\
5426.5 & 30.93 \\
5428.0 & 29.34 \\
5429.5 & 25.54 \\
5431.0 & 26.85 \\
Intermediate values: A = 0.18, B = 0.19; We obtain -1.3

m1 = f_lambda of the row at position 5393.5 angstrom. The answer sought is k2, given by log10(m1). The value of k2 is 1.48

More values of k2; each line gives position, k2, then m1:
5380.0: 1.50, 31.46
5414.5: 1.51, 32.61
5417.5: 1.51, 32.23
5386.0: 1.49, 30.89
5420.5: 1.51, 32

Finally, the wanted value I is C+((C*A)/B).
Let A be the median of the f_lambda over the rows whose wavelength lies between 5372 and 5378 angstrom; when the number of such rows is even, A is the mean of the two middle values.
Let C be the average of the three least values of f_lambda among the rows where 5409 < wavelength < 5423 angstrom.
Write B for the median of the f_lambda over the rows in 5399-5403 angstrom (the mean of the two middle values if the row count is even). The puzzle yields 55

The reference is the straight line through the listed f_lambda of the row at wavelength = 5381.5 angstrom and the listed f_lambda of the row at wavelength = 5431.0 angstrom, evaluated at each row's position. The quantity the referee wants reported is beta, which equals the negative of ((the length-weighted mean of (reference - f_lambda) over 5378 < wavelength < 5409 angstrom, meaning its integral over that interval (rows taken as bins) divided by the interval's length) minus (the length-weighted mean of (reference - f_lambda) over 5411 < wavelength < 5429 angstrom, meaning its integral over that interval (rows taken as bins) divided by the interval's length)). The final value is -3.8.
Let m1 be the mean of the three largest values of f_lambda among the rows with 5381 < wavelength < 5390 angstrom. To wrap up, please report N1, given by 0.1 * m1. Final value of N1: 3.09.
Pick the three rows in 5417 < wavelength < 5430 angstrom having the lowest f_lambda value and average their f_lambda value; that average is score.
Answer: 28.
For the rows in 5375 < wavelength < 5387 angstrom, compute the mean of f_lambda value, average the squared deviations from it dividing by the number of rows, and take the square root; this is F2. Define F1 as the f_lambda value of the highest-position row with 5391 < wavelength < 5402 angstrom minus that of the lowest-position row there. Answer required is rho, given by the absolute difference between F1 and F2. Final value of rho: 0.9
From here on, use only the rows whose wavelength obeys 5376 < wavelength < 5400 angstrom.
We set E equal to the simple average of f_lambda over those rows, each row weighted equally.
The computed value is 29.7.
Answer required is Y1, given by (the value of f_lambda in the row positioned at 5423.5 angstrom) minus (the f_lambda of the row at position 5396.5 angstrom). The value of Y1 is 4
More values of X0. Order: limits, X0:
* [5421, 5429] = -0.3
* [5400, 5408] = -1.7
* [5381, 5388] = -0.6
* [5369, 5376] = -1.0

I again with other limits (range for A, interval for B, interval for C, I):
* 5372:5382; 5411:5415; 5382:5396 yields 58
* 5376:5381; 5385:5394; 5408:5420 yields 53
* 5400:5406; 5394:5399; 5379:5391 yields 61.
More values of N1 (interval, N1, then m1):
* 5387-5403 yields 3.10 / 30.99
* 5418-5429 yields 3.19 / 31.90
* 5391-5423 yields 3.24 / 32.38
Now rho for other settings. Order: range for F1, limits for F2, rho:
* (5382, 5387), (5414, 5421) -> 2.0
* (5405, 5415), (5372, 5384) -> 6.3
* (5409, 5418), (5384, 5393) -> 6.2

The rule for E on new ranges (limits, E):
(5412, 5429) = 31.2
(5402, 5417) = 28.2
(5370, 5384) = 28.9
